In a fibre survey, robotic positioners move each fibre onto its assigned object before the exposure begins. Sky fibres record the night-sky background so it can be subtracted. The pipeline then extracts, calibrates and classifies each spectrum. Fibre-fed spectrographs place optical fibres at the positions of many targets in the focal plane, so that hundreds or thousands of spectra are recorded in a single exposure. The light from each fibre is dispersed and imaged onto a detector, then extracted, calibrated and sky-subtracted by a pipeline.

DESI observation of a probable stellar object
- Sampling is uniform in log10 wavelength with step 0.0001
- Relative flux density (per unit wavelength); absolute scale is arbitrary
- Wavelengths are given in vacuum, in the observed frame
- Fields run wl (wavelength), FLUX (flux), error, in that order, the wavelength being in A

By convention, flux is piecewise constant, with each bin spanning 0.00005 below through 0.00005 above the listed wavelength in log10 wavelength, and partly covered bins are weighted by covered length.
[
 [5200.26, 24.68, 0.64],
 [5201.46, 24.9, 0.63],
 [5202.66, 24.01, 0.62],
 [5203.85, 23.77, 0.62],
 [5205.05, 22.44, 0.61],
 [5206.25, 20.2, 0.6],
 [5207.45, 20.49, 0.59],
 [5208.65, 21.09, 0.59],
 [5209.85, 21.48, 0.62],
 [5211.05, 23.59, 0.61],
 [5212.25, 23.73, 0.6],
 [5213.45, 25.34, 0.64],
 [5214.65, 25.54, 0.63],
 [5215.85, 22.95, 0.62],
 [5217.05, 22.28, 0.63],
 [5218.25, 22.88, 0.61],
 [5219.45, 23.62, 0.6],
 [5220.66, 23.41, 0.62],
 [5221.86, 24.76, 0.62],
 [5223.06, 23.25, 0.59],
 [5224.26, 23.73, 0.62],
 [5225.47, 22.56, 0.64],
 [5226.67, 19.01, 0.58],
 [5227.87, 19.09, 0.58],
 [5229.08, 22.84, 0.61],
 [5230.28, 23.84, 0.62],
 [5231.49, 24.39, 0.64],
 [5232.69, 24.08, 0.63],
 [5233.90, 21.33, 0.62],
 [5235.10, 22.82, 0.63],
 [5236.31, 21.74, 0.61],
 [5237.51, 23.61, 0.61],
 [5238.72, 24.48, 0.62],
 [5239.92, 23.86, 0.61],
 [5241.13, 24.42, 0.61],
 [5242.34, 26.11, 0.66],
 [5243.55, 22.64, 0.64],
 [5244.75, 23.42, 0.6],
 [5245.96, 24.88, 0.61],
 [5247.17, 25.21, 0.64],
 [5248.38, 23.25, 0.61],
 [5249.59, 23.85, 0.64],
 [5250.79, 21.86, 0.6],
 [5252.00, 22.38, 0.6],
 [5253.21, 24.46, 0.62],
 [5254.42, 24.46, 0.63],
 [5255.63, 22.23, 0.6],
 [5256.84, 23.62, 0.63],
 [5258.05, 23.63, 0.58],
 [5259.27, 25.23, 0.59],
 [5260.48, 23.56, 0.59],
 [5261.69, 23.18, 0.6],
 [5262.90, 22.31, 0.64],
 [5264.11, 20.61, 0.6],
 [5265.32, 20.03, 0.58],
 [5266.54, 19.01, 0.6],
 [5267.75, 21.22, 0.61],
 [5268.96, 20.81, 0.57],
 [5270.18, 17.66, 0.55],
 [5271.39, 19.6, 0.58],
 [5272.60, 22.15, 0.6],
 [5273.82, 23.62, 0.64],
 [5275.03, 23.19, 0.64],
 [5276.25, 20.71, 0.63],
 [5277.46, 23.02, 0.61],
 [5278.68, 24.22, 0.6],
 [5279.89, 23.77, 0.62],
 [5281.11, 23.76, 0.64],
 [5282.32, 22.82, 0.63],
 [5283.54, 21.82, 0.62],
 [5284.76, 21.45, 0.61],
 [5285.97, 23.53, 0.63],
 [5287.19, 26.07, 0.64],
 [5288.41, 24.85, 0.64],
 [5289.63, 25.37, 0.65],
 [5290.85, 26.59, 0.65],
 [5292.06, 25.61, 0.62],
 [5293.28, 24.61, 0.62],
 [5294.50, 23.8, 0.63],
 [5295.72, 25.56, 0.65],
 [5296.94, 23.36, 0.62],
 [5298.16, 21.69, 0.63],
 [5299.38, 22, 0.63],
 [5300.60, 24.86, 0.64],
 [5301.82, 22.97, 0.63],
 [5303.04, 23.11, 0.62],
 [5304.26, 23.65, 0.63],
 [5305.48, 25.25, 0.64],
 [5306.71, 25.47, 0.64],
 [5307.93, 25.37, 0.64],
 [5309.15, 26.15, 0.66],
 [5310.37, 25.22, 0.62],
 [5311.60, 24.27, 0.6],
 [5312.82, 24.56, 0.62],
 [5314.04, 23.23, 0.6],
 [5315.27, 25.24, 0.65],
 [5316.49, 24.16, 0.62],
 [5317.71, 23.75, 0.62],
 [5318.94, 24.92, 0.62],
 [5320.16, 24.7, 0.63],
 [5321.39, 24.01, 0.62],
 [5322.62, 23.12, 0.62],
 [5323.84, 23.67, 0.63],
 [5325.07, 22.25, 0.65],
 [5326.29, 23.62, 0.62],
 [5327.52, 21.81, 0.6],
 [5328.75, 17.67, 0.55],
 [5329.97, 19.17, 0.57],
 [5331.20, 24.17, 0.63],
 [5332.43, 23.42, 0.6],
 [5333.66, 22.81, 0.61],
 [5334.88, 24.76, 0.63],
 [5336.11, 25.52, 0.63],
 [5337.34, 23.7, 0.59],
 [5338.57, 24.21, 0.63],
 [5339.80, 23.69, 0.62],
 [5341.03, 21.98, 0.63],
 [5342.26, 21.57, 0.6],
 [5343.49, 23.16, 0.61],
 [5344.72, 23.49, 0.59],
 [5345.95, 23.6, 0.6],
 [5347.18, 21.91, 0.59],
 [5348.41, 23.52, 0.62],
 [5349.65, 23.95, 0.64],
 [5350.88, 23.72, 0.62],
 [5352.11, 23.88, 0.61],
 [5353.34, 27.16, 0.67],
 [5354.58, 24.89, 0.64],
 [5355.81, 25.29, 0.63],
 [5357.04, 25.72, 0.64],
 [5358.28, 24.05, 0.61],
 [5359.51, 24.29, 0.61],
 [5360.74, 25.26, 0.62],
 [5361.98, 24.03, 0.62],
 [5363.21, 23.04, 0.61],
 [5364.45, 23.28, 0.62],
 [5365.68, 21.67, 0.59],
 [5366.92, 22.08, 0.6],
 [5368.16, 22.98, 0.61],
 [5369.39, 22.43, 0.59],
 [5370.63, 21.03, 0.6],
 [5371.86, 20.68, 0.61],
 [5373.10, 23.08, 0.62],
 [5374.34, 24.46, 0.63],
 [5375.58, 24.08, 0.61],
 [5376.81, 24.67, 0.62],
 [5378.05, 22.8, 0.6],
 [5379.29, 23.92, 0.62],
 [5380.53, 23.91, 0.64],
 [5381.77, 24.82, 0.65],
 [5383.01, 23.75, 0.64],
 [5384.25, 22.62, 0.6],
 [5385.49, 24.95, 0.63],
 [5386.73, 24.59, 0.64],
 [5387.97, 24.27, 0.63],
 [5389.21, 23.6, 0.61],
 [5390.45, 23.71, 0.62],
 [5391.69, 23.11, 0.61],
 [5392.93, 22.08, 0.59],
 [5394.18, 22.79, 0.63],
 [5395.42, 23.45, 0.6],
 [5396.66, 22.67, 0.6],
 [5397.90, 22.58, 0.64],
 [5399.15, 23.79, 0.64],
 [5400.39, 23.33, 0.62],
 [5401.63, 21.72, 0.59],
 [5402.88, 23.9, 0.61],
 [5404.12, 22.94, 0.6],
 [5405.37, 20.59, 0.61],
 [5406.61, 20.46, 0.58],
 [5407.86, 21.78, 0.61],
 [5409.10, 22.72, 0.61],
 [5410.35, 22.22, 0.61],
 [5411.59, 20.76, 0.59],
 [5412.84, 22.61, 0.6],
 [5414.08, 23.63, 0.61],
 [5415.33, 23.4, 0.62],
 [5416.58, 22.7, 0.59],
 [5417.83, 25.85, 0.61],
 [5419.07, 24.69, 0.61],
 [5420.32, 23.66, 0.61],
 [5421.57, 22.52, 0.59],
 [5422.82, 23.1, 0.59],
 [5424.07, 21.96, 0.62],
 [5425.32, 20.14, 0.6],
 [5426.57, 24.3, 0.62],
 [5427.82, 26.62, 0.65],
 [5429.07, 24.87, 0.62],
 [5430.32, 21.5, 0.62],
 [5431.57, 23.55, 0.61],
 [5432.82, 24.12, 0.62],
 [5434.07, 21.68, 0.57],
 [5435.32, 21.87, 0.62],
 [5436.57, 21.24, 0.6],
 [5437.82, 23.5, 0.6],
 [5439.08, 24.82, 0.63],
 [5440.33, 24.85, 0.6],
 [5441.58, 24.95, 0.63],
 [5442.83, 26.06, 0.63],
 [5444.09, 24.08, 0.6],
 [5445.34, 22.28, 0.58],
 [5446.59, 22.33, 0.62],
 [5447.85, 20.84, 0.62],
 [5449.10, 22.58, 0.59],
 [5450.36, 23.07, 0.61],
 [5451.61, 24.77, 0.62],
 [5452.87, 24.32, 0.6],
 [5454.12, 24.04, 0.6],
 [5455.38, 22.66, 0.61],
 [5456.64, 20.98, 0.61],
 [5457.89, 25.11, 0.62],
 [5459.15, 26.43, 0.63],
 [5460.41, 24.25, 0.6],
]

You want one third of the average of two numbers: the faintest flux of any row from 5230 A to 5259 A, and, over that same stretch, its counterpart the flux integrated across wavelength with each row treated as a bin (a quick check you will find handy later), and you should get 118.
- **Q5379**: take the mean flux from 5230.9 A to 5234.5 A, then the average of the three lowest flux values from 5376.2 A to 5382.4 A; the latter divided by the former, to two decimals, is 1.01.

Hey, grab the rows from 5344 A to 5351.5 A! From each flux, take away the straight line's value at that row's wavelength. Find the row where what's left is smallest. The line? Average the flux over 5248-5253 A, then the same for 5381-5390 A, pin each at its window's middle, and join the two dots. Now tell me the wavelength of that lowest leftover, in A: 5347.18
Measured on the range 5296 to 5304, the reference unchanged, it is 5298.16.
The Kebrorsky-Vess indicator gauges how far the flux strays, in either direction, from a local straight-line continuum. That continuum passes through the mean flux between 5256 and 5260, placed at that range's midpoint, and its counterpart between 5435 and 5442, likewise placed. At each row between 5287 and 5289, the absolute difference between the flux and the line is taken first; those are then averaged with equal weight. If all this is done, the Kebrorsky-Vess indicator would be 1.4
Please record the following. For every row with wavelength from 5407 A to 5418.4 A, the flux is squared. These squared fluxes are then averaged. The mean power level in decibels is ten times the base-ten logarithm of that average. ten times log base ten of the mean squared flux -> 27.2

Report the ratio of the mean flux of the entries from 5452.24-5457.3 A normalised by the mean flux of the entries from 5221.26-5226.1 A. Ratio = 0.98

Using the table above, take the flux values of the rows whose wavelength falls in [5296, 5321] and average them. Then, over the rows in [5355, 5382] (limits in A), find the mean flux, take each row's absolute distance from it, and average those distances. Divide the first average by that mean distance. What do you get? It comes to 22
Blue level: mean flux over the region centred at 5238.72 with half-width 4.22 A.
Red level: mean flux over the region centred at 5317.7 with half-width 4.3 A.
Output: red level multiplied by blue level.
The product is 580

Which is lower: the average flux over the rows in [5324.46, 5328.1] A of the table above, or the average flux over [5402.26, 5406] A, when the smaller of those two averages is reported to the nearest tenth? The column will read 22.5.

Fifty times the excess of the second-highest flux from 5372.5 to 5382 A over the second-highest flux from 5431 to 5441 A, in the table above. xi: -7.5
